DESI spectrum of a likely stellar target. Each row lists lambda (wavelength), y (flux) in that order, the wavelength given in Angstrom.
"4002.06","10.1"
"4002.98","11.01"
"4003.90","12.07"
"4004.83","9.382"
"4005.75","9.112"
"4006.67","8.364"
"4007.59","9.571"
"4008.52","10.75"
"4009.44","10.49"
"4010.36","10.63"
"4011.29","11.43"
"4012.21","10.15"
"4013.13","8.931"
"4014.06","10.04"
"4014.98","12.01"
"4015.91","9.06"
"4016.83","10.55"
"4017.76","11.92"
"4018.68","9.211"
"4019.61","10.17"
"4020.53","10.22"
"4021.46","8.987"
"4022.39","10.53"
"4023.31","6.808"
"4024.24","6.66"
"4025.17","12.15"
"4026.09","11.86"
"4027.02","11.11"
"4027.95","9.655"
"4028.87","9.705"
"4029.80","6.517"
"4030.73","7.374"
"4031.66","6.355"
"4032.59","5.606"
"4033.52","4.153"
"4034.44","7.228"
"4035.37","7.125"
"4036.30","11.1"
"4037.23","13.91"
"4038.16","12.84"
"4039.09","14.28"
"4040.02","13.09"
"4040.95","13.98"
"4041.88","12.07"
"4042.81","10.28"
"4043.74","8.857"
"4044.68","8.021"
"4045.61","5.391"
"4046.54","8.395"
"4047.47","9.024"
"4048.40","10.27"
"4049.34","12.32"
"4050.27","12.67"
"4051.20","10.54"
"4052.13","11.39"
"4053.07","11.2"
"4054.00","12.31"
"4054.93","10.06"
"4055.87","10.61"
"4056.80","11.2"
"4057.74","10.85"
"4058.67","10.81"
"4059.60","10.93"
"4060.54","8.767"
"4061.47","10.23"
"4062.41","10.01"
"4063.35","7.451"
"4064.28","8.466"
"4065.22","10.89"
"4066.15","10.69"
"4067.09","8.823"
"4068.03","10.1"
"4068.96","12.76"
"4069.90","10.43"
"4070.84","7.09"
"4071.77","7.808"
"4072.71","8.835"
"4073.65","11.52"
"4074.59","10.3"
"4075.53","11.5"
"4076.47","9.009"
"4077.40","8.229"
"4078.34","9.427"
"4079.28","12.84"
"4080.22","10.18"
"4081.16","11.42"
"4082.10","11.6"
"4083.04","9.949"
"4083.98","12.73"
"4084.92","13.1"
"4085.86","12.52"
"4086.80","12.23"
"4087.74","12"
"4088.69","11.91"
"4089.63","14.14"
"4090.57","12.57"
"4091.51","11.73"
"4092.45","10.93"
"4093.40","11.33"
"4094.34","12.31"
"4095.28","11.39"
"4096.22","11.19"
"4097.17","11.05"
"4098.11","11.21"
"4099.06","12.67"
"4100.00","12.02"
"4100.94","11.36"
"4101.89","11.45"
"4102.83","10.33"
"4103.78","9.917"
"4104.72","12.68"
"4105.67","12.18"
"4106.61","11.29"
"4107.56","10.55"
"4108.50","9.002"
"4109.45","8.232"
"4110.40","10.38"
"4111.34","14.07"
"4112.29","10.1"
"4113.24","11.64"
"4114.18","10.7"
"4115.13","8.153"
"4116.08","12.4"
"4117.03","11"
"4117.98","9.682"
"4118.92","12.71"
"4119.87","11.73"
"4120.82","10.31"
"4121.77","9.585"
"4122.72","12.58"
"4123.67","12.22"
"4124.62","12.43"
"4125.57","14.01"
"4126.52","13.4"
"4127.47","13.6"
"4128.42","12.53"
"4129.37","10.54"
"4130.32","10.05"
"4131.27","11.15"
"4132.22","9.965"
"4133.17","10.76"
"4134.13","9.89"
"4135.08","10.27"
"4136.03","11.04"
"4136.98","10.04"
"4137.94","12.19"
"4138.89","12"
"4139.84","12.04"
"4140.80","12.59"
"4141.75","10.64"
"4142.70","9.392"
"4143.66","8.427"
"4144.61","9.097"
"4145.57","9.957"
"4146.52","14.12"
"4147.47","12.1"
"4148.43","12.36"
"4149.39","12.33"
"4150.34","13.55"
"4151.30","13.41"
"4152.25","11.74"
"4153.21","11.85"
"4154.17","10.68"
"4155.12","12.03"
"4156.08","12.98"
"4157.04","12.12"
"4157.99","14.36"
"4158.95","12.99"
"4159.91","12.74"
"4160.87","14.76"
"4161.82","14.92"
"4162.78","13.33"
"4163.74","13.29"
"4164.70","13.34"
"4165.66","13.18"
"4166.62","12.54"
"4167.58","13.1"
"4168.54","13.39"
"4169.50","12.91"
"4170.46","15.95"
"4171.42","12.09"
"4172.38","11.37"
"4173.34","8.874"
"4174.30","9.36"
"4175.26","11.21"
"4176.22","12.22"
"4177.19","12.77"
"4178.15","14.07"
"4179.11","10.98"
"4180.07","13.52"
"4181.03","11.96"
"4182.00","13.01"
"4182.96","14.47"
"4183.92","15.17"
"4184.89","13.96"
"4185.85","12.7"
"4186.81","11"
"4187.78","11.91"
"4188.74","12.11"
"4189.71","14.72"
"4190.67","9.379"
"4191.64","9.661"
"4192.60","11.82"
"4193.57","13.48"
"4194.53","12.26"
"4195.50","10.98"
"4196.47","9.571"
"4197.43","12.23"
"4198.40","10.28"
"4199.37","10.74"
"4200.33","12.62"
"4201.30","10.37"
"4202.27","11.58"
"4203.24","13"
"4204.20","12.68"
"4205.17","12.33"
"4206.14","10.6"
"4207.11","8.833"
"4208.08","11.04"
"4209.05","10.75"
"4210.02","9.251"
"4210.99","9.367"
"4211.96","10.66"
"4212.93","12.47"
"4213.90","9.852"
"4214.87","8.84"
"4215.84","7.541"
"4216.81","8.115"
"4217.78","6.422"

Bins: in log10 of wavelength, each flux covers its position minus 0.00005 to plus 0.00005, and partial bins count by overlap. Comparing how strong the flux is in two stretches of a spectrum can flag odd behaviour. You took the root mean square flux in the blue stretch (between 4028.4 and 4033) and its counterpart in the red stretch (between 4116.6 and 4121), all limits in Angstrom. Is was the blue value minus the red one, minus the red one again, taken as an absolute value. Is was 15.0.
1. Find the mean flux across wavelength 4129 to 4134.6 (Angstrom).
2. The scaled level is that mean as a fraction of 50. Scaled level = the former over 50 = 0.208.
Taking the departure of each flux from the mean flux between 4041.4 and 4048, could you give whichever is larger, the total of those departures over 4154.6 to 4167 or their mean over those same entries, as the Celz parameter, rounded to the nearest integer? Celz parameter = 57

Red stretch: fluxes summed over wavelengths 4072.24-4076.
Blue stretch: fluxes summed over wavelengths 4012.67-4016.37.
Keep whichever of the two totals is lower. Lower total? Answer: 40.0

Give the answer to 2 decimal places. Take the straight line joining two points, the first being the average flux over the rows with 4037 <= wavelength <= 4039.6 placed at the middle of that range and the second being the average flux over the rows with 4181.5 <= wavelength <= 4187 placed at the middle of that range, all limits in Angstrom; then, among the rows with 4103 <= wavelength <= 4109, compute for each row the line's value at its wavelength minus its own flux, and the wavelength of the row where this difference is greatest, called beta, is 4108.50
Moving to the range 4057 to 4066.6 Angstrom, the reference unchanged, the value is 4063.35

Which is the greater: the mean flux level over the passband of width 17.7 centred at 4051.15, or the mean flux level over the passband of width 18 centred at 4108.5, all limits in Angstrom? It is 10.9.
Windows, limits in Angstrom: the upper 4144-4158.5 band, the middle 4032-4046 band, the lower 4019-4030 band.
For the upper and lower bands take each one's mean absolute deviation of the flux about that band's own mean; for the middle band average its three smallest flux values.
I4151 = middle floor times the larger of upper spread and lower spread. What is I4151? 7.7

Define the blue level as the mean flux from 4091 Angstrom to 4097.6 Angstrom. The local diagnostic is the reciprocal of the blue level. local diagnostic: 0.088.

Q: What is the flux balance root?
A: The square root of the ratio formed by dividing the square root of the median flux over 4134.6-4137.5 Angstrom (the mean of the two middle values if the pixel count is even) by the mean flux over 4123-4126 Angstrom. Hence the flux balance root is 0.499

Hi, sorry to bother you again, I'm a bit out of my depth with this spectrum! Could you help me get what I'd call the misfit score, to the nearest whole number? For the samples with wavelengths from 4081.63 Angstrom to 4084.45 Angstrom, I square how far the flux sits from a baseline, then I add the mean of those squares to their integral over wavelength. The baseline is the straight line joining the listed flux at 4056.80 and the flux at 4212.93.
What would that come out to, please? 5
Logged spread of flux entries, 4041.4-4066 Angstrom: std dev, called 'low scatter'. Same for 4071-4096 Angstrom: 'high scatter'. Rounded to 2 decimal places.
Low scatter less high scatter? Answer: 0.10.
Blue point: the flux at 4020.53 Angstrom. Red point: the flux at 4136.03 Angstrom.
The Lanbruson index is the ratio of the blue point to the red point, 0.93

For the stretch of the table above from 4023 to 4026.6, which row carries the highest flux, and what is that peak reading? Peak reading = 12.15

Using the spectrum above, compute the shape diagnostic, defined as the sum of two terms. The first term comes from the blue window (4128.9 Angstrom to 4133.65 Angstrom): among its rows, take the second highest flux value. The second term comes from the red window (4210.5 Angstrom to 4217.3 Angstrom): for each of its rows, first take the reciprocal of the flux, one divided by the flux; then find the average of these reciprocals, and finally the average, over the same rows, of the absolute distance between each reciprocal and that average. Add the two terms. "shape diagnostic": 10.8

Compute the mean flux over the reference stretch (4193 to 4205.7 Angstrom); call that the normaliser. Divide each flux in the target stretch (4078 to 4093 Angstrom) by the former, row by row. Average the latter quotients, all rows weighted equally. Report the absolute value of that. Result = 1.01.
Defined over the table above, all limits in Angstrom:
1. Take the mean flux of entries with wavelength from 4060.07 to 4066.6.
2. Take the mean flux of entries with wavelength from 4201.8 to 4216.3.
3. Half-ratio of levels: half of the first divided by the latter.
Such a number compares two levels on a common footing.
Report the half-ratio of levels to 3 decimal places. 0.449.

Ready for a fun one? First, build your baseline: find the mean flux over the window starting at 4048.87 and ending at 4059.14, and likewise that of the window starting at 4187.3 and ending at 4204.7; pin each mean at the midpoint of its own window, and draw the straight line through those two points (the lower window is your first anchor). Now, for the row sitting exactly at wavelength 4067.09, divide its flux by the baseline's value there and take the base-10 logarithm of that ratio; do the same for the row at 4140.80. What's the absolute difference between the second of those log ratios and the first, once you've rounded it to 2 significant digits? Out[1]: 0.15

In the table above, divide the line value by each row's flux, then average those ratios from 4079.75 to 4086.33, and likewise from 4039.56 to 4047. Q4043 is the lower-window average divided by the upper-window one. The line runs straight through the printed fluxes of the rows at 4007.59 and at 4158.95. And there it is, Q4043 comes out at 1.16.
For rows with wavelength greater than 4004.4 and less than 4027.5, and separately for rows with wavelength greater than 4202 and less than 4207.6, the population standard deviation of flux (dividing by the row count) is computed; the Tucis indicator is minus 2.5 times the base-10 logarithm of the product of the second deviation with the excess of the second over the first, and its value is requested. 4.2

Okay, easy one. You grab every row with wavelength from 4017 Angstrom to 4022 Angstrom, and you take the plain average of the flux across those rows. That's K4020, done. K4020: 10.1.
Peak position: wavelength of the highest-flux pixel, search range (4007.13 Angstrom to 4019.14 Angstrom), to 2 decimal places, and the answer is 4014.98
